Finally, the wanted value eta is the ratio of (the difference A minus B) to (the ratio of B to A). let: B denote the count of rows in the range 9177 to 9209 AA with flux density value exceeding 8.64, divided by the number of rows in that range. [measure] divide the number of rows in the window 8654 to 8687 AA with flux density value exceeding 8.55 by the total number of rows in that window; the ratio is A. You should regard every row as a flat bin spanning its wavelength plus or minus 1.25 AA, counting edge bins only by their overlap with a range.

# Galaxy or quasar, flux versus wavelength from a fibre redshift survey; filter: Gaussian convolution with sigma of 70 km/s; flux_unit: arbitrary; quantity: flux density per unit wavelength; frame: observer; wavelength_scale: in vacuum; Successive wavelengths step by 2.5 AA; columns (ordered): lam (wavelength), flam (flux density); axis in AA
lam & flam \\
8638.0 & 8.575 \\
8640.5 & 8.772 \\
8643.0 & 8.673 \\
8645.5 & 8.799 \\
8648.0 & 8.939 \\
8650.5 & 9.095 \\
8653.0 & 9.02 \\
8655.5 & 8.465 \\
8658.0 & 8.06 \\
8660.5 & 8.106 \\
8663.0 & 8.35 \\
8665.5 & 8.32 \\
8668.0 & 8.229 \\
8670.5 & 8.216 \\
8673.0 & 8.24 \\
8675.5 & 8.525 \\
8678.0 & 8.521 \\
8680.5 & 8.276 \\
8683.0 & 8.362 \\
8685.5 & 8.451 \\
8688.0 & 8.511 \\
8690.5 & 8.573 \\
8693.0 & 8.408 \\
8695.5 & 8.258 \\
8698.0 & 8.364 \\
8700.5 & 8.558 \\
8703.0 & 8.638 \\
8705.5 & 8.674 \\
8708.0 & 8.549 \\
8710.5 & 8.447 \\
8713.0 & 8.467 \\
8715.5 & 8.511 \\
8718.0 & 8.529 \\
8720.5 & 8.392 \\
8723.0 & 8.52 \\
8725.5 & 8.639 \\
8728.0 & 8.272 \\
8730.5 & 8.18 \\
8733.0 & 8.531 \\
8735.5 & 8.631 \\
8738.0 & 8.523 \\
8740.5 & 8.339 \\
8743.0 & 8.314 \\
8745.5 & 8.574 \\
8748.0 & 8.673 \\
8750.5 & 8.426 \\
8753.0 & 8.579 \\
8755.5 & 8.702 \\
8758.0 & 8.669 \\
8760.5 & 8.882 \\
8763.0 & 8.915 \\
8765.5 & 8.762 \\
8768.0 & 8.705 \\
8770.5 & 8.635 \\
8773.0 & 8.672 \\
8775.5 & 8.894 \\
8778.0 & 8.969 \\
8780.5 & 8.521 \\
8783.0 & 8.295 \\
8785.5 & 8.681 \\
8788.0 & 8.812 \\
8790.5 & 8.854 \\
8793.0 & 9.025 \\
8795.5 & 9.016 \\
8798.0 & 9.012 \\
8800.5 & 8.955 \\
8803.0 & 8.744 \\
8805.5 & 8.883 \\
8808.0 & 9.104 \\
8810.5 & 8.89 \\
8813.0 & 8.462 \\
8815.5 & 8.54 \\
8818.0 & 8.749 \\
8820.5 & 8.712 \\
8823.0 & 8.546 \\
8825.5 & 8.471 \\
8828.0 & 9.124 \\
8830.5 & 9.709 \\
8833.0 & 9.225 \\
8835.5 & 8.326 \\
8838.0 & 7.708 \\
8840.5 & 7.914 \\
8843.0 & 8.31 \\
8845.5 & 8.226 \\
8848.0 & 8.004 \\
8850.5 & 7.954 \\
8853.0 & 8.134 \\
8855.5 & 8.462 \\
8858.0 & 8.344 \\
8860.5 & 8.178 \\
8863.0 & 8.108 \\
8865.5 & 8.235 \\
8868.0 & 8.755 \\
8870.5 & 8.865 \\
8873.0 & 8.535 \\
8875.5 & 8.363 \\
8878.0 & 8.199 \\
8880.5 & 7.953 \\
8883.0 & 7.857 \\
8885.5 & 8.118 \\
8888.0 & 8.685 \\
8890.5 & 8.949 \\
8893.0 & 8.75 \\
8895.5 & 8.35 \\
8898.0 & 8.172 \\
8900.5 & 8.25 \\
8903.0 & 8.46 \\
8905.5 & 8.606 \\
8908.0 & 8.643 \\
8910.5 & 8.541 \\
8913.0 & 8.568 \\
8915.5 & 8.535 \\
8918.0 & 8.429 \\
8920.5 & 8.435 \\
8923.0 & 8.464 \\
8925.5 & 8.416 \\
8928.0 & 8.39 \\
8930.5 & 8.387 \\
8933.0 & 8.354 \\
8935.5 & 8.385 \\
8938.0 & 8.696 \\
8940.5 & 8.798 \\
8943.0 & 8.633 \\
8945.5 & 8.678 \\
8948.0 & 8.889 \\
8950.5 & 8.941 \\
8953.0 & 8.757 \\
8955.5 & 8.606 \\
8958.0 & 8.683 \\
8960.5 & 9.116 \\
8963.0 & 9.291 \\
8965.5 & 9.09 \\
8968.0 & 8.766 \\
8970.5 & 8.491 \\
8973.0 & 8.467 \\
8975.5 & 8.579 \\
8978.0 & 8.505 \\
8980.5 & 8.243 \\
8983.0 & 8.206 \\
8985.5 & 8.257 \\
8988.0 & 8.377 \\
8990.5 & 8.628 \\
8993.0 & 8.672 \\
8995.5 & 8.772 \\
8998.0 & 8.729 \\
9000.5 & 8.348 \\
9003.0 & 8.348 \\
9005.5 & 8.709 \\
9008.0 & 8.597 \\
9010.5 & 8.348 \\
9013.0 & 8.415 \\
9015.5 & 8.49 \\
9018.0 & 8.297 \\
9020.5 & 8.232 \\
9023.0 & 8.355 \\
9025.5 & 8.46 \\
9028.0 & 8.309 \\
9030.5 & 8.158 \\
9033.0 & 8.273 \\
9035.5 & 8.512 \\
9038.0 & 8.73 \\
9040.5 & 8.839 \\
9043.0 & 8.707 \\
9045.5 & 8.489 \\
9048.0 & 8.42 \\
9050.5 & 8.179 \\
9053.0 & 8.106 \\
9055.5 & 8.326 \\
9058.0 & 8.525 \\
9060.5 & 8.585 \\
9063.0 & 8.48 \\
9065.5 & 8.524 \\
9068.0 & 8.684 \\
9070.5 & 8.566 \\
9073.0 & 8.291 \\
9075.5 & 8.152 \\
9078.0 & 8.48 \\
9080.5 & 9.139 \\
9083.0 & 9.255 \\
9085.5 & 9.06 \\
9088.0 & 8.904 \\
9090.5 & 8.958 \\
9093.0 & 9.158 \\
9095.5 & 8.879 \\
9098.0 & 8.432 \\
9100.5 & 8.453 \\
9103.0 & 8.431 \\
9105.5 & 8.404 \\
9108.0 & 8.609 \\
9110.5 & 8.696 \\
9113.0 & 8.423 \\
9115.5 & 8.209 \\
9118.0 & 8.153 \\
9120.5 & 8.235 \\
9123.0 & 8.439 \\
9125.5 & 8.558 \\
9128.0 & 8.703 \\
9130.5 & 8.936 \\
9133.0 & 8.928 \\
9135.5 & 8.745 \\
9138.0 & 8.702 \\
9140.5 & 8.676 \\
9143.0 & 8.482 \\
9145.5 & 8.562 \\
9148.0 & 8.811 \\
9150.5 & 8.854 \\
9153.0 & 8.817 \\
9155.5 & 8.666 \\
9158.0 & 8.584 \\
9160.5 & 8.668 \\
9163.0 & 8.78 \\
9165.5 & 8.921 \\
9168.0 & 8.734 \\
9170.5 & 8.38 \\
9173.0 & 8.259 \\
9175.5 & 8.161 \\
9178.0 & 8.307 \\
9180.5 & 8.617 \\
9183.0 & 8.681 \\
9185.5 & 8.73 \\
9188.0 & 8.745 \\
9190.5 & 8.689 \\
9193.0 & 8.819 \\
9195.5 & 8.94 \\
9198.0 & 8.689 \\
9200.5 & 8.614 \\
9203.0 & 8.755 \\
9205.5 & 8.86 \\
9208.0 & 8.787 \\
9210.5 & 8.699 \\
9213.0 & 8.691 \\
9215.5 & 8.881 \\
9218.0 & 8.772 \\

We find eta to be 0.00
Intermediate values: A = 0.0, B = 0.77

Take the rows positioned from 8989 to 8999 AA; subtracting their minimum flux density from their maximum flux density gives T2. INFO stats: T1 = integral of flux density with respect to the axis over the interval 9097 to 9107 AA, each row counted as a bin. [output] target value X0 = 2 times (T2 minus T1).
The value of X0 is -168.4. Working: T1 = 84.3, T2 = 0.1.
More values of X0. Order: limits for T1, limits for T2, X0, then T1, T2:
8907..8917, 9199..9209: -170.8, 85.7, 0.2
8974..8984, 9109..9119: -166.7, 83.9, 0.5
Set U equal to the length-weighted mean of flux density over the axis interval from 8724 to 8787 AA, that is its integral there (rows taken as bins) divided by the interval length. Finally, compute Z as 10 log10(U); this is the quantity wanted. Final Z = 9.34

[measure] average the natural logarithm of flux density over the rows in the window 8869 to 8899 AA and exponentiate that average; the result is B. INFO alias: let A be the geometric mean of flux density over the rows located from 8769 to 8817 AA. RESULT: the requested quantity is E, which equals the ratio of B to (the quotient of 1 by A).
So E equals 73.7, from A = 8.78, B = 8.39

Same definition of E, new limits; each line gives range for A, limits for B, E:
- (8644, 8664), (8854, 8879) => 72.2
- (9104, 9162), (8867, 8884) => 71.8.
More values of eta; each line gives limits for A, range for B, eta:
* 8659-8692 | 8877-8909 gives -0.06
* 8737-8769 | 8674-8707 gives 5.54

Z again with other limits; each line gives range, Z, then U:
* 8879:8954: 9.29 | 8.50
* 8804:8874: 9.30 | 8.52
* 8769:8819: 9.44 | 8.79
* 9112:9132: 9.28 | 8.46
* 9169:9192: 9.30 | 8.51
